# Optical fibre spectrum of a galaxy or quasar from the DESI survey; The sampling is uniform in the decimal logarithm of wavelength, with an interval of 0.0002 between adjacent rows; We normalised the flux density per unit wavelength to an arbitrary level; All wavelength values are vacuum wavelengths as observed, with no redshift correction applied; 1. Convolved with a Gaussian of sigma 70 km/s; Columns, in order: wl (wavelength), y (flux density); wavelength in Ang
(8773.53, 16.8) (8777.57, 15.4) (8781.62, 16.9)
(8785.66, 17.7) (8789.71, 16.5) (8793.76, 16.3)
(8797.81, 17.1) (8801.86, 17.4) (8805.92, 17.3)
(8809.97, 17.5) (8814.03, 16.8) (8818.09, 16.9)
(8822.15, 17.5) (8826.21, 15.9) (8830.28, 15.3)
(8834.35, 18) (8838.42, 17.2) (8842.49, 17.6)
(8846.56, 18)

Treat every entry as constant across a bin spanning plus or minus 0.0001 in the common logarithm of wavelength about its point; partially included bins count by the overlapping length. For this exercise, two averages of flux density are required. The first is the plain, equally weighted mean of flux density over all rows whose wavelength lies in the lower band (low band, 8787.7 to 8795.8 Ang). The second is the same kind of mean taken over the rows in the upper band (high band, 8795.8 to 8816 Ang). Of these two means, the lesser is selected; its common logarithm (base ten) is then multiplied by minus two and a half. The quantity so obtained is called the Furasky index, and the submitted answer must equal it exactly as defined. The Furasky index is -3.037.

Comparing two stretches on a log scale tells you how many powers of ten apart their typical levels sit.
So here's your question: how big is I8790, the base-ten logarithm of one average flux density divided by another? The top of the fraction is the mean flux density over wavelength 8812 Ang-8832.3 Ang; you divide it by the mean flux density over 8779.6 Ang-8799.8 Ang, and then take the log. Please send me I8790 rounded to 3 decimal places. -0.011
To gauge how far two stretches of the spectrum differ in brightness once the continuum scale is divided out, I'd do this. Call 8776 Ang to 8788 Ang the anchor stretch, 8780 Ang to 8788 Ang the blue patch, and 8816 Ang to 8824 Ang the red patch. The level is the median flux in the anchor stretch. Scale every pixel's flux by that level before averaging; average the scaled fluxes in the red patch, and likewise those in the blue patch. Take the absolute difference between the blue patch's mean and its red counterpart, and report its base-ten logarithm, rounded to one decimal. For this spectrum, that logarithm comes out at -2.2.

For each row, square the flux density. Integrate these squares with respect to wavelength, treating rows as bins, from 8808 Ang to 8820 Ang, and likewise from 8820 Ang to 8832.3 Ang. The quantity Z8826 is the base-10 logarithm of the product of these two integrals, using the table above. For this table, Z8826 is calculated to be 7.06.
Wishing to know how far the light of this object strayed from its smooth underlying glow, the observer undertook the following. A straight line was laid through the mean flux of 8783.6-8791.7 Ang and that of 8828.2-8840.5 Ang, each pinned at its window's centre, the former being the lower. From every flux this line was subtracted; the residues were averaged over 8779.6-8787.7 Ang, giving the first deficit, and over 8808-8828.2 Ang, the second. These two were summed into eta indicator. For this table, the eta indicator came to 0.17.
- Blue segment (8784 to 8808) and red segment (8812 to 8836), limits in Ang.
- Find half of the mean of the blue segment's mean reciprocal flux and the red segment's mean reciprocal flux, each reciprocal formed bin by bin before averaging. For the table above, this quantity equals 0.0297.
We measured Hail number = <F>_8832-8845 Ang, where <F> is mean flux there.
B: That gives 17.6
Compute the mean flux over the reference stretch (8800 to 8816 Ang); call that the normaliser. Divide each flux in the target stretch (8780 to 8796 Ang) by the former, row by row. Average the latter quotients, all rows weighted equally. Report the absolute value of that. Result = 0.977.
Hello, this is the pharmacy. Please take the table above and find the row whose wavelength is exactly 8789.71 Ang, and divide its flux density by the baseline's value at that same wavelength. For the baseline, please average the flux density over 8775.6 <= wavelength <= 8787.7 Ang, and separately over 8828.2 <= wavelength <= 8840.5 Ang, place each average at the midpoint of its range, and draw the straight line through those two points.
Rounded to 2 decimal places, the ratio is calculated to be 0.99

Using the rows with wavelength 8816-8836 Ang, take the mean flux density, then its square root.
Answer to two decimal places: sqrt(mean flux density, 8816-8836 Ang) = 4.09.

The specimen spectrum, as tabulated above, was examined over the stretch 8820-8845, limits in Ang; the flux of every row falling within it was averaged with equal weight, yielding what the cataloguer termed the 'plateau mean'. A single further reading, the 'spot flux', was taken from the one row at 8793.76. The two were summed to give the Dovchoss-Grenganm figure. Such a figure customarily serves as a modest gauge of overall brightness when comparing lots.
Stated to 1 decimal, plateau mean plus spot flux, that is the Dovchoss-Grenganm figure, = 33.2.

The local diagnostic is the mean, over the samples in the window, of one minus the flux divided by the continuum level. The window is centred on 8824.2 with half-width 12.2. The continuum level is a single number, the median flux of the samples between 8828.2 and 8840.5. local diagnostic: 0.027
